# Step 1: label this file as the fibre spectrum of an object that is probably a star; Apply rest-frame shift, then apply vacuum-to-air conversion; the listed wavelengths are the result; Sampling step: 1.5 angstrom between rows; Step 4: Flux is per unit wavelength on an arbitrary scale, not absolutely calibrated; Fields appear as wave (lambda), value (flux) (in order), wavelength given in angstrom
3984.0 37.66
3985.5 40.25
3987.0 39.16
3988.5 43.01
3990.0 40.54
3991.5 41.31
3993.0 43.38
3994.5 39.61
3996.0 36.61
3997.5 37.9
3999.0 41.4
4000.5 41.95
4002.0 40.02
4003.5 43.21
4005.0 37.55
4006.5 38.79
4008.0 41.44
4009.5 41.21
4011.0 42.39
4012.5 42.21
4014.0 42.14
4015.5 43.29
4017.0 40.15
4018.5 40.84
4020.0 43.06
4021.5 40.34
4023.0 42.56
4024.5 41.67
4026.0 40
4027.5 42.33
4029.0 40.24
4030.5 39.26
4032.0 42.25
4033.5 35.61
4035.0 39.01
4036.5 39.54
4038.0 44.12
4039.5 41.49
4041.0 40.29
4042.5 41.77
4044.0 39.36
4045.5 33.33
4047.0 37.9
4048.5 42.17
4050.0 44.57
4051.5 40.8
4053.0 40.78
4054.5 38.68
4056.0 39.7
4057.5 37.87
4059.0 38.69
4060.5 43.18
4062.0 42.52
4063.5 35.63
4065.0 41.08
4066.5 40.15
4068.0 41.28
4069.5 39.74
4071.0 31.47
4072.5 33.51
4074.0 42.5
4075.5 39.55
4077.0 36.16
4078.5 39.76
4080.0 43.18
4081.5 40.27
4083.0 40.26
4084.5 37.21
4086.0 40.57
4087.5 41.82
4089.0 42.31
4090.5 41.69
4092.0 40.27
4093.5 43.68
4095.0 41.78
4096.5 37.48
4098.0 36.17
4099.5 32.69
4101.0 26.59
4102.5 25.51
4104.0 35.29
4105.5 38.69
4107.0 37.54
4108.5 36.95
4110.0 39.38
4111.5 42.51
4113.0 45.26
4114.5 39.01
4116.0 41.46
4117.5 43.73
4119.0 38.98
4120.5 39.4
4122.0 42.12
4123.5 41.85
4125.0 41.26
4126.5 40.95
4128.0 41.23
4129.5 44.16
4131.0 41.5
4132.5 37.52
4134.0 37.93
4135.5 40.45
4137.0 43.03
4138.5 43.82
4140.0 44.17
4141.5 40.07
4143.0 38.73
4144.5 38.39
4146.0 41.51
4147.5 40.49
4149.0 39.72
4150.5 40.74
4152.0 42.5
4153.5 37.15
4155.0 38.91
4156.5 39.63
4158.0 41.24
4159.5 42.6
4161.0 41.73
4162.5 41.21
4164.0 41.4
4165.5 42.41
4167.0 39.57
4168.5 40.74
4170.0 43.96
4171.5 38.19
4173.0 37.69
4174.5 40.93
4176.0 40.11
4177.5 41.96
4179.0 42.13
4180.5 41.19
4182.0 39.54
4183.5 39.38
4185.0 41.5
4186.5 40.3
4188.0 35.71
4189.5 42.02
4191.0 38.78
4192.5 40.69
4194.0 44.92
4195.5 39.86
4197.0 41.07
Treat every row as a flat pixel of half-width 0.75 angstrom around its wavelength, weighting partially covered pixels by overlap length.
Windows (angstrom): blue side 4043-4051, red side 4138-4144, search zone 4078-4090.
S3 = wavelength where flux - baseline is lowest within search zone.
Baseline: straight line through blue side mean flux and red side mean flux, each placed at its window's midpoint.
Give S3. 4084.5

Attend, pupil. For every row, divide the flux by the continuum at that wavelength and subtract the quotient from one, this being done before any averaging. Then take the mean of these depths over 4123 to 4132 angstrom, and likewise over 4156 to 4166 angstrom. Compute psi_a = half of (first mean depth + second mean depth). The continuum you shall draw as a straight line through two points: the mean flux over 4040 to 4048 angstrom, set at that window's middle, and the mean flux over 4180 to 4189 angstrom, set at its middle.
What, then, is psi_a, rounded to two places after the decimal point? -0.06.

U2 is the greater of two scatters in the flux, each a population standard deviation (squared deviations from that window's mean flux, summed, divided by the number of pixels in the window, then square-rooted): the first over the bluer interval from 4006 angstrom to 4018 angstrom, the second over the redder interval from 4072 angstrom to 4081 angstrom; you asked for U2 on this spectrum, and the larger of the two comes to 3.38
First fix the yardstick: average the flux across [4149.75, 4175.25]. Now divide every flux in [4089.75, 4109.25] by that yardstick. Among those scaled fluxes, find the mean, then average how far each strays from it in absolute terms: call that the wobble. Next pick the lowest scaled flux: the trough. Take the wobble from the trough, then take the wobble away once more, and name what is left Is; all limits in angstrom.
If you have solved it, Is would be 0.43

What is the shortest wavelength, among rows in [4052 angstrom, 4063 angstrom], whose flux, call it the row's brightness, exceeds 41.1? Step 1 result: 4060.5 angstrom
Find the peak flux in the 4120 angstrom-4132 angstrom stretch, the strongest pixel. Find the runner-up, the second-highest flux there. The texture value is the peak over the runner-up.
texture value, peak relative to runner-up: 1.05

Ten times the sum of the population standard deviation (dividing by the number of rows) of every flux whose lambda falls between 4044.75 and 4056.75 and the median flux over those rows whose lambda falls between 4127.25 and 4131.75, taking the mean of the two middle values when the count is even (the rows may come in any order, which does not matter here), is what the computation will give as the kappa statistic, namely 446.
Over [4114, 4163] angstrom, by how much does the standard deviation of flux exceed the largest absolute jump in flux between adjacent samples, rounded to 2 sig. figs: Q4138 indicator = -3.5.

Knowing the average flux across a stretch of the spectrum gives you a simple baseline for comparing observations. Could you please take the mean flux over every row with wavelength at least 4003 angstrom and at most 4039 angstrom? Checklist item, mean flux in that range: 41.0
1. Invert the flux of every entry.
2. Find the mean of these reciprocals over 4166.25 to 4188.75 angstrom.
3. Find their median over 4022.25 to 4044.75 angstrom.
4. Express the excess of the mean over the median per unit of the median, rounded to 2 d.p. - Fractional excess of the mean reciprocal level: 0.00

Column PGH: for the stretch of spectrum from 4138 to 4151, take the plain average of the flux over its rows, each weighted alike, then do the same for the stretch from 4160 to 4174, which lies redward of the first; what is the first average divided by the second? 1.00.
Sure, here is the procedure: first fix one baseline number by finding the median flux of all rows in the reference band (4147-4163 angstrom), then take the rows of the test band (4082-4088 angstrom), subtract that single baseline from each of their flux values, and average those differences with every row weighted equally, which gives -0.8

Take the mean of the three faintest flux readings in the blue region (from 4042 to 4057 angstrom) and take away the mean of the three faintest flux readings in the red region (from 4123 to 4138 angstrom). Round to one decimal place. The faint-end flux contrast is -2.0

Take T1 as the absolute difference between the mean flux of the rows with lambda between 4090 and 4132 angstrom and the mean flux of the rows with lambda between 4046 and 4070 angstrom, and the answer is 1.1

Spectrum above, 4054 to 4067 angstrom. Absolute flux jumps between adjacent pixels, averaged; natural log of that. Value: 1.0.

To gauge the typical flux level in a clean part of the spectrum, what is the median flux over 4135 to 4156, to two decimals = 40.47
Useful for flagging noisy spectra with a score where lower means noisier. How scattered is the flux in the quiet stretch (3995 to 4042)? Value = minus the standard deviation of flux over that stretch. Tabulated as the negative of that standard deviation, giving -2.0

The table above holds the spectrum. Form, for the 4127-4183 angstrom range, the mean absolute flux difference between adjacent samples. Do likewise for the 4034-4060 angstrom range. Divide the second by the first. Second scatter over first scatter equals 1.37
